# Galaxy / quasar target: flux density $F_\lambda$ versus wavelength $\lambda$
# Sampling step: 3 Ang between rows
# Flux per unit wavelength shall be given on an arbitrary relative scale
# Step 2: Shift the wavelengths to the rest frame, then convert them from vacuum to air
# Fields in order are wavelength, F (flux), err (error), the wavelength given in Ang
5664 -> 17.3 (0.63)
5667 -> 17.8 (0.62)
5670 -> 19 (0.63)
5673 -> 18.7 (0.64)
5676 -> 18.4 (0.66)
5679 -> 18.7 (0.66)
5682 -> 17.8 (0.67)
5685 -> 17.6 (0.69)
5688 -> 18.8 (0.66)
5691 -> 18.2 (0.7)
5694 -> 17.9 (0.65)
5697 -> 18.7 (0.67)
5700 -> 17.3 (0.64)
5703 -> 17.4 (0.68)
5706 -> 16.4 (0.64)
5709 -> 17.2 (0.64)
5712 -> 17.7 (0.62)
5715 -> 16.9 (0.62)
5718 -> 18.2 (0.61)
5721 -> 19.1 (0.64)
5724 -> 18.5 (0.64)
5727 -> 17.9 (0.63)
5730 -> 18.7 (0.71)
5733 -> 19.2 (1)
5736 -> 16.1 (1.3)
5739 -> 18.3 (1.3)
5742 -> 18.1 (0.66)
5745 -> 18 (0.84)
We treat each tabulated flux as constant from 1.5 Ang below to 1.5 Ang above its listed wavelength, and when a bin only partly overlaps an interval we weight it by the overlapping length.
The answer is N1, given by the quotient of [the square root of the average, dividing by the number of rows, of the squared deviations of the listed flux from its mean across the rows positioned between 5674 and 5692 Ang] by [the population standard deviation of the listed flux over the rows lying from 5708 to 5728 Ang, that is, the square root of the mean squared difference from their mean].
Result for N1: 0.6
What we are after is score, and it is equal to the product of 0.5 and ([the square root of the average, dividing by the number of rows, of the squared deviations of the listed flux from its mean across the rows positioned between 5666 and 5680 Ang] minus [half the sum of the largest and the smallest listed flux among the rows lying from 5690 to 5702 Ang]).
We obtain -8.8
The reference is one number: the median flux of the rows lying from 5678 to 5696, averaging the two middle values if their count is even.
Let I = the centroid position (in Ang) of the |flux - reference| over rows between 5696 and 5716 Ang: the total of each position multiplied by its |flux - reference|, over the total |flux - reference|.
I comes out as 5706.4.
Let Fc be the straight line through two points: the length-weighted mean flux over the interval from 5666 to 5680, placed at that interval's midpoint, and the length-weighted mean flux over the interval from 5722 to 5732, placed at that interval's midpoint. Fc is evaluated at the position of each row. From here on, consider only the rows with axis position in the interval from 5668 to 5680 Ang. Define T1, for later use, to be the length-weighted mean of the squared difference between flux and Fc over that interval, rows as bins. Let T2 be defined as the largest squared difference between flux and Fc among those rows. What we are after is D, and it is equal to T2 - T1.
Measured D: 0.1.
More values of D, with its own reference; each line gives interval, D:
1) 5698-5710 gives 2.3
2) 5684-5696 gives 0.5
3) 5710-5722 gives 1.5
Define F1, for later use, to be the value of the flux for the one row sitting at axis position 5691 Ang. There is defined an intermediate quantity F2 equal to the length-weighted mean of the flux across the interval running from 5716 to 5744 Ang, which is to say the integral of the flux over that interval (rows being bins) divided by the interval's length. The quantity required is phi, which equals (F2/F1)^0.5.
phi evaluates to 1.00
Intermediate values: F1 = 18.2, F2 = 18.2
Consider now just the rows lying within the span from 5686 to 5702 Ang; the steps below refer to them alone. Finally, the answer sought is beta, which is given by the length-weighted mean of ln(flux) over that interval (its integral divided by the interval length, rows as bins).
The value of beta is 2.898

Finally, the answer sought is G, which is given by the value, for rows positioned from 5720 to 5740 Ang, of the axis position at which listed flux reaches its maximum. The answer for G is 5733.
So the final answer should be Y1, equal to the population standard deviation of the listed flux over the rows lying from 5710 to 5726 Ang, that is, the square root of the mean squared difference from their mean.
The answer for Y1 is 0.7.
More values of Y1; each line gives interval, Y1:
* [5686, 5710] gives 0.8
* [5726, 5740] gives 1.1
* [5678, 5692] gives 0.5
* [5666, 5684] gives 0.5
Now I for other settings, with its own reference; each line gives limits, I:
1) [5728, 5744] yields 5734.4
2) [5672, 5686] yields 5678.4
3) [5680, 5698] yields 5689.8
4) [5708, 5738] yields 5724.9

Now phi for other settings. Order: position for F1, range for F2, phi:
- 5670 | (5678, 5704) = 0.97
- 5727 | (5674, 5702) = 1.01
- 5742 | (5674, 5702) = 1.00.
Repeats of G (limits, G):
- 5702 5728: 5721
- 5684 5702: 5688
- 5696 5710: 5697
